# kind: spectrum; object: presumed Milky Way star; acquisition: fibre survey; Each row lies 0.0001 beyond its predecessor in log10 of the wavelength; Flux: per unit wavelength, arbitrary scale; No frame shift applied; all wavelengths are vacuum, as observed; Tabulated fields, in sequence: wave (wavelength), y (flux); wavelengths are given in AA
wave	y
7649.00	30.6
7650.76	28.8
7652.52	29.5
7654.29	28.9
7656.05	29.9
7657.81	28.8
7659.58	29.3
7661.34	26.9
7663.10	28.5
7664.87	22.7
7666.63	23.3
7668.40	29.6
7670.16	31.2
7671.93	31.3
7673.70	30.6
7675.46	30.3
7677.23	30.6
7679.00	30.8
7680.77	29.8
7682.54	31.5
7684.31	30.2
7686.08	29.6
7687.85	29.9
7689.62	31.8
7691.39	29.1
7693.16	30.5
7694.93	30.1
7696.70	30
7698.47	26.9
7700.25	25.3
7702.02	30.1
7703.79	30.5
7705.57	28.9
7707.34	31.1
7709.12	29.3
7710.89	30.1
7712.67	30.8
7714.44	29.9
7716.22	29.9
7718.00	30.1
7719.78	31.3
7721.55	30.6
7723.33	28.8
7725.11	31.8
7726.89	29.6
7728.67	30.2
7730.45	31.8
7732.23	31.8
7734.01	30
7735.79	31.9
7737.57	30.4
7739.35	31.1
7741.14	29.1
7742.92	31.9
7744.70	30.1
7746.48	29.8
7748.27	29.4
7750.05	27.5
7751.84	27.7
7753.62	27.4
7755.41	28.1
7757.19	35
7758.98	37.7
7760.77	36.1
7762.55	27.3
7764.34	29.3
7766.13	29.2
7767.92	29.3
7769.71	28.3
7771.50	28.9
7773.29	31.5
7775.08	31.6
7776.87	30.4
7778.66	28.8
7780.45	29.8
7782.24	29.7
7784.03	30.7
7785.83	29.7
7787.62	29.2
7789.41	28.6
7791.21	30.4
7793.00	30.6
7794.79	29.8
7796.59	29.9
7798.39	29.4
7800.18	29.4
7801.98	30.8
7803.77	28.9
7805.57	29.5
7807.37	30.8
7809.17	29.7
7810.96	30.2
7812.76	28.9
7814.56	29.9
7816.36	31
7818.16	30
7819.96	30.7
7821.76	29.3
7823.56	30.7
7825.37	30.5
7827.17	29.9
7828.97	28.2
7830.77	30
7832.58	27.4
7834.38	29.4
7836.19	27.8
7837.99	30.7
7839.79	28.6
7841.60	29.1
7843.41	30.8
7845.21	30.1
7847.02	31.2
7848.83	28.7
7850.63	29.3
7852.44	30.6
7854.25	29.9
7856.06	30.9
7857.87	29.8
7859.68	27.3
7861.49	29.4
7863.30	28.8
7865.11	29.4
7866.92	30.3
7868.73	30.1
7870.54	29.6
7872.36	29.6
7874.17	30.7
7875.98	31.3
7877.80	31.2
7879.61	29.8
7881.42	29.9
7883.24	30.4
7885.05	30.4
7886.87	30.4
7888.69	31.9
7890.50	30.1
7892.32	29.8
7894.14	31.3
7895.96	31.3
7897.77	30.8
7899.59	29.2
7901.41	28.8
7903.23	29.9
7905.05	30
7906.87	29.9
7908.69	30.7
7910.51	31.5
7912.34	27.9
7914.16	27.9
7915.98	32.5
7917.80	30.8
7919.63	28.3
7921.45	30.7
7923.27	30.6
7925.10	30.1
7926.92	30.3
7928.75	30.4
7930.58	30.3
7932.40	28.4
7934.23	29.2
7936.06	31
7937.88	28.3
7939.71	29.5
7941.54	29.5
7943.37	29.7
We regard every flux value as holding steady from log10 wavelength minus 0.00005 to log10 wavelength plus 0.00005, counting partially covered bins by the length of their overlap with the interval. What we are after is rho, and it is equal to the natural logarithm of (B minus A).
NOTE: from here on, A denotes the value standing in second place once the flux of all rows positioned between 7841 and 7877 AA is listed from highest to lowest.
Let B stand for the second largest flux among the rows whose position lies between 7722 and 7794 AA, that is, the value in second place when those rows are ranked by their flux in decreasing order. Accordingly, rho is 1.6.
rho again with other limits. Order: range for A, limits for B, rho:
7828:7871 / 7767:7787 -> -0.5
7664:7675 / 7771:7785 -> -1.2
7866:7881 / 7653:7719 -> -1.2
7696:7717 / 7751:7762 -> 1.7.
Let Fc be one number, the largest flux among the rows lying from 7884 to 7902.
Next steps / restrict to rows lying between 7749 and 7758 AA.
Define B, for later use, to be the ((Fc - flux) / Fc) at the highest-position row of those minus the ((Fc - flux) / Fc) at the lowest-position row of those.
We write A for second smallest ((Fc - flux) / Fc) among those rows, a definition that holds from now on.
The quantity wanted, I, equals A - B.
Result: 0.35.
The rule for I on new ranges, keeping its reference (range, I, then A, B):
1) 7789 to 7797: 0.09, 0.047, -0.041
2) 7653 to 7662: 0.02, 0.082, 0.063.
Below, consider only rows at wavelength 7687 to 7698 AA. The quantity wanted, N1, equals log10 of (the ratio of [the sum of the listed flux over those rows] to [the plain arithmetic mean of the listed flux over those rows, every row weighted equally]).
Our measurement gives 0.78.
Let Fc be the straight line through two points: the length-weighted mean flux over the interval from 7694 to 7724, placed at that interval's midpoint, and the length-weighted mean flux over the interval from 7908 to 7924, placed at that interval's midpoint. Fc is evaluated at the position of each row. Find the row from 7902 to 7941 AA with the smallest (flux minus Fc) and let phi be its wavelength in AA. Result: 7914.16 AA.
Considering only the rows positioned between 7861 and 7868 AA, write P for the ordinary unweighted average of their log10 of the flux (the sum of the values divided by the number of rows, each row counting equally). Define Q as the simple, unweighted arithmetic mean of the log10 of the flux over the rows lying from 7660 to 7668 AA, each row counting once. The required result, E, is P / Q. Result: 1.05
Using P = 1.469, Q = 1.40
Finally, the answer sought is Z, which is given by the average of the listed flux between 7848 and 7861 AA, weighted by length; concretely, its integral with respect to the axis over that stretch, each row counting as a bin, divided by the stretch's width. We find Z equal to 29.5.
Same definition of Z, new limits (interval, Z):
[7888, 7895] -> 30.7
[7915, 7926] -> 30.5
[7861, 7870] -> 29.6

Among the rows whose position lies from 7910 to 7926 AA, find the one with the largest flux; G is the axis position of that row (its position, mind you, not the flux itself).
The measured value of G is 7915.98 AA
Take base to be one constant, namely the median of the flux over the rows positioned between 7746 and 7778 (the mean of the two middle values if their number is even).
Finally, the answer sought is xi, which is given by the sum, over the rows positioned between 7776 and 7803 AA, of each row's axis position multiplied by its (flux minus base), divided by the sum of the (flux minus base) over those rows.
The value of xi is 7790.7 AA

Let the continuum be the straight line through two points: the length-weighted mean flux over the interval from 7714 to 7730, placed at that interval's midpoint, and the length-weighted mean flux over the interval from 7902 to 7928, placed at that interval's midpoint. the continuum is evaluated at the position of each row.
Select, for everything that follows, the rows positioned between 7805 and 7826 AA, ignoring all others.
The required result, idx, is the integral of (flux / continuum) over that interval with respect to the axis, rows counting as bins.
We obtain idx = 20.9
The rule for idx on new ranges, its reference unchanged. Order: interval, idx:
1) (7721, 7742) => 21.2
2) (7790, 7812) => 21.8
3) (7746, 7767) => 21.1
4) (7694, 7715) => 20.4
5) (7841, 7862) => 20.7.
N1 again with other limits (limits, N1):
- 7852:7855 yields 0.30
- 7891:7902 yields 0.78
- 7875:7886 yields 0.78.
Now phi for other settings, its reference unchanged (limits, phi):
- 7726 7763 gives 7762.55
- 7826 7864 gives 7859.68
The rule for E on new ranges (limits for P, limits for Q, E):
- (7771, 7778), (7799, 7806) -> 1.01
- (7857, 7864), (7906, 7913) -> 0.99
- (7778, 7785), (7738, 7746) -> 0.99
